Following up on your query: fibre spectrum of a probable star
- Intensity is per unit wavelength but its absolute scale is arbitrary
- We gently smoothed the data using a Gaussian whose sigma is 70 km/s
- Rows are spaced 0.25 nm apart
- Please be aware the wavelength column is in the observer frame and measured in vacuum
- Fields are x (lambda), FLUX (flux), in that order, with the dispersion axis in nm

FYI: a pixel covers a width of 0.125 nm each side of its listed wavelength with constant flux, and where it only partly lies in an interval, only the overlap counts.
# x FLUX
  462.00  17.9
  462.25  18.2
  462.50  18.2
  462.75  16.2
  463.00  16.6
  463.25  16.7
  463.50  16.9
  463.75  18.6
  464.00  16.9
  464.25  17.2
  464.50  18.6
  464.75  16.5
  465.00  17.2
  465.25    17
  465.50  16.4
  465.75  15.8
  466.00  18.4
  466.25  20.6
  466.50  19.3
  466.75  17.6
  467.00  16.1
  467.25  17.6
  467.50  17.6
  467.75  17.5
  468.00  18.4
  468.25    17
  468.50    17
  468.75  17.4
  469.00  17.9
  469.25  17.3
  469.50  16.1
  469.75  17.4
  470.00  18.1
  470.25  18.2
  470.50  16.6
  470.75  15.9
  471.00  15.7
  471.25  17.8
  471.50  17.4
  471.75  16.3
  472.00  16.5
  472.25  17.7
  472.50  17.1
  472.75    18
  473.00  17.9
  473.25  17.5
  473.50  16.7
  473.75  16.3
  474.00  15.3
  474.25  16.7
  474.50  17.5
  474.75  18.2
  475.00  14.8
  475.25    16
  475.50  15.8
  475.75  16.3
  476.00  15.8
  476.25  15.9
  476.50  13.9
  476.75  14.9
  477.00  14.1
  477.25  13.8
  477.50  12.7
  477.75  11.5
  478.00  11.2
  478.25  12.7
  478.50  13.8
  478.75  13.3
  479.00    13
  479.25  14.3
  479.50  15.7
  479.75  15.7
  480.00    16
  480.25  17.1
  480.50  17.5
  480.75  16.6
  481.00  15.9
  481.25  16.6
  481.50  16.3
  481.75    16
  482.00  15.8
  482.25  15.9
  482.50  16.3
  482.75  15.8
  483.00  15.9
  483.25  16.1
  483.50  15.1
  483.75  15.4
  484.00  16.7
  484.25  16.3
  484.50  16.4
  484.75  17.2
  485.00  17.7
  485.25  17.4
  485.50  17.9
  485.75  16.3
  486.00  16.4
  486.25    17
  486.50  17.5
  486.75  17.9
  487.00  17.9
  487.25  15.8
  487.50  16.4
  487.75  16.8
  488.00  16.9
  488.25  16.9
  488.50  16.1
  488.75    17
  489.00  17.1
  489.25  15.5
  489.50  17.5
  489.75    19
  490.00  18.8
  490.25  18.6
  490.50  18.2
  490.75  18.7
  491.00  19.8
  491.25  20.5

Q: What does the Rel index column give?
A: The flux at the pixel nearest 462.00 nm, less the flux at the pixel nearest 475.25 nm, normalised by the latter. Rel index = 0.12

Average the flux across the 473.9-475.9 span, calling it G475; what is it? 16.3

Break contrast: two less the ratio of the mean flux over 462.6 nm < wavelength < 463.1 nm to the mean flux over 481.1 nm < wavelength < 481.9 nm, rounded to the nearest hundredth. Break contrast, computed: 0.99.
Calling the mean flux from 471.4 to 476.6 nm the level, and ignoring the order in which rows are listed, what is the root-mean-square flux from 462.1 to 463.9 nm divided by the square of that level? 0.063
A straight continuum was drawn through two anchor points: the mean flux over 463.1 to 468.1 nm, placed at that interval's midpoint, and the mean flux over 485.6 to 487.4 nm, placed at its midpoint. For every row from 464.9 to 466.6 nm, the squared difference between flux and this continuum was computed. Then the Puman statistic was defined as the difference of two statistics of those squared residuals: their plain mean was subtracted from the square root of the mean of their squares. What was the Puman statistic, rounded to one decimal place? 1.4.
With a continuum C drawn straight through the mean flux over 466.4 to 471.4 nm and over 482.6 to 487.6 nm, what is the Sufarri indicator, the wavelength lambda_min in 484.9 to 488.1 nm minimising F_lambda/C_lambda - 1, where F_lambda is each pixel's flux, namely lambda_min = 487.25 nm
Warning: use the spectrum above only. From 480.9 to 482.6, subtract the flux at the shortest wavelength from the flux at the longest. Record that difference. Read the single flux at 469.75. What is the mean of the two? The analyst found 8.9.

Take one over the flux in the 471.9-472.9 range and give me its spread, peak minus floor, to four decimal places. 0.0051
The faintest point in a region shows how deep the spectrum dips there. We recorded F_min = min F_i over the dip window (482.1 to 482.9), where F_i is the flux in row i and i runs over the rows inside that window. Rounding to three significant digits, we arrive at 15.8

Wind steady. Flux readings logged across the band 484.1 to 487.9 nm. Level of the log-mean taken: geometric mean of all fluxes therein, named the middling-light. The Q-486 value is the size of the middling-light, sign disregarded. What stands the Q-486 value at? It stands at 17.0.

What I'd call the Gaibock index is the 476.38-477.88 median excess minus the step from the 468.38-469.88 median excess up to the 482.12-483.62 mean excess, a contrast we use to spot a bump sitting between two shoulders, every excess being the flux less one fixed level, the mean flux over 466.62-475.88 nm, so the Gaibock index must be -2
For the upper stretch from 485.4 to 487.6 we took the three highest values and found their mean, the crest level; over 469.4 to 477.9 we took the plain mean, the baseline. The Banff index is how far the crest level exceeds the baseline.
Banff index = 1.7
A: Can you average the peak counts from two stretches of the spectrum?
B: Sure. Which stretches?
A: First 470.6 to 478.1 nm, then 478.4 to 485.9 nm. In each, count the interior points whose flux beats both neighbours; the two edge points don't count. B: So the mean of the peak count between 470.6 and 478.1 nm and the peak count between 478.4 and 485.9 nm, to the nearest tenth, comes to 7.5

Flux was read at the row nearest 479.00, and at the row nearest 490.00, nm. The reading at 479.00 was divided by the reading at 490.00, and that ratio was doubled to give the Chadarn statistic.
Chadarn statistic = 1.38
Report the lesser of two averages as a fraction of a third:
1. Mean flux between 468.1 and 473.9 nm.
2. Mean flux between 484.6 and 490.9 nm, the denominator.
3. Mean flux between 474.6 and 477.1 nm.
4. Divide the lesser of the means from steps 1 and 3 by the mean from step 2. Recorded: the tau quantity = 0.90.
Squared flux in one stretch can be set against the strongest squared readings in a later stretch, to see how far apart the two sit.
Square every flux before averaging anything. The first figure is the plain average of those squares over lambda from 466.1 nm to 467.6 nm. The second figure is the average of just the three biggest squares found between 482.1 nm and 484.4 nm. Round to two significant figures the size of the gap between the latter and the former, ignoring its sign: 61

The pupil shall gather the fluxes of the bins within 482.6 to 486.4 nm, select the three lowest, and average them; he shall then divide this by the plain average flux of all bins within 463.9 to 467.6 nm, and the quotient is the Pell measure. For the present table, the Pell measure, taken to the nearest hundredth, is 0.88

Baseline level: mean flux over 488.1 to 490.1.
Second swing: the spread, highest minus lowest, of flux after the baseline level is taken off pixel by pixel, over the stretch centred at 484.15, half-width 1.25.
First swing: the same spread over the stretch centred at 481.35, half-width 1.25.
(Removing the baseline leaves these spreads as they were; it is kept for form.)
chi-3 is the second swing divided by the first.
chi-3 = 1.5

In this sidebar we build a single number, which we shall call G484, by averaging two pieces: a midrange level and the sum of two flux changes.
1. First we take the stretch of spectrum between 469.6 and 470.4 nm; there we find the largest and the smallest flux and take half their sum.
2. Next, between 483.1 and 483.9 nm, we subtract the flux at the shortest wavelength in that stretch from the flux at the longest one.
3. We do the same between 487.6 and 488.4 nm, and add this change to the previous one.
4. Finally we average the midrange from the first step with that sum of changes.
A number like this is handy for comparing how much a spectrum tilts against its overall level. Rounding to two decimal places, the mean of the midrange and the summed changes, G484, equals 8.60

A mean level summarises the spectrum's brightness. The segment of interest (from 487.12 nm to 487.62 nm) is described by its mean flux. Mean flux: 16.1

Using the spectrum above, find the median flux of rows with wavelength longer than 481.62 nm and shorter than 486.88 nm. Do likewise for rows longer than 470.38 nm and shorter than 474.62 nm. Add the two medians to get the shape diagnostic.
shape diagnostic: 33.0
